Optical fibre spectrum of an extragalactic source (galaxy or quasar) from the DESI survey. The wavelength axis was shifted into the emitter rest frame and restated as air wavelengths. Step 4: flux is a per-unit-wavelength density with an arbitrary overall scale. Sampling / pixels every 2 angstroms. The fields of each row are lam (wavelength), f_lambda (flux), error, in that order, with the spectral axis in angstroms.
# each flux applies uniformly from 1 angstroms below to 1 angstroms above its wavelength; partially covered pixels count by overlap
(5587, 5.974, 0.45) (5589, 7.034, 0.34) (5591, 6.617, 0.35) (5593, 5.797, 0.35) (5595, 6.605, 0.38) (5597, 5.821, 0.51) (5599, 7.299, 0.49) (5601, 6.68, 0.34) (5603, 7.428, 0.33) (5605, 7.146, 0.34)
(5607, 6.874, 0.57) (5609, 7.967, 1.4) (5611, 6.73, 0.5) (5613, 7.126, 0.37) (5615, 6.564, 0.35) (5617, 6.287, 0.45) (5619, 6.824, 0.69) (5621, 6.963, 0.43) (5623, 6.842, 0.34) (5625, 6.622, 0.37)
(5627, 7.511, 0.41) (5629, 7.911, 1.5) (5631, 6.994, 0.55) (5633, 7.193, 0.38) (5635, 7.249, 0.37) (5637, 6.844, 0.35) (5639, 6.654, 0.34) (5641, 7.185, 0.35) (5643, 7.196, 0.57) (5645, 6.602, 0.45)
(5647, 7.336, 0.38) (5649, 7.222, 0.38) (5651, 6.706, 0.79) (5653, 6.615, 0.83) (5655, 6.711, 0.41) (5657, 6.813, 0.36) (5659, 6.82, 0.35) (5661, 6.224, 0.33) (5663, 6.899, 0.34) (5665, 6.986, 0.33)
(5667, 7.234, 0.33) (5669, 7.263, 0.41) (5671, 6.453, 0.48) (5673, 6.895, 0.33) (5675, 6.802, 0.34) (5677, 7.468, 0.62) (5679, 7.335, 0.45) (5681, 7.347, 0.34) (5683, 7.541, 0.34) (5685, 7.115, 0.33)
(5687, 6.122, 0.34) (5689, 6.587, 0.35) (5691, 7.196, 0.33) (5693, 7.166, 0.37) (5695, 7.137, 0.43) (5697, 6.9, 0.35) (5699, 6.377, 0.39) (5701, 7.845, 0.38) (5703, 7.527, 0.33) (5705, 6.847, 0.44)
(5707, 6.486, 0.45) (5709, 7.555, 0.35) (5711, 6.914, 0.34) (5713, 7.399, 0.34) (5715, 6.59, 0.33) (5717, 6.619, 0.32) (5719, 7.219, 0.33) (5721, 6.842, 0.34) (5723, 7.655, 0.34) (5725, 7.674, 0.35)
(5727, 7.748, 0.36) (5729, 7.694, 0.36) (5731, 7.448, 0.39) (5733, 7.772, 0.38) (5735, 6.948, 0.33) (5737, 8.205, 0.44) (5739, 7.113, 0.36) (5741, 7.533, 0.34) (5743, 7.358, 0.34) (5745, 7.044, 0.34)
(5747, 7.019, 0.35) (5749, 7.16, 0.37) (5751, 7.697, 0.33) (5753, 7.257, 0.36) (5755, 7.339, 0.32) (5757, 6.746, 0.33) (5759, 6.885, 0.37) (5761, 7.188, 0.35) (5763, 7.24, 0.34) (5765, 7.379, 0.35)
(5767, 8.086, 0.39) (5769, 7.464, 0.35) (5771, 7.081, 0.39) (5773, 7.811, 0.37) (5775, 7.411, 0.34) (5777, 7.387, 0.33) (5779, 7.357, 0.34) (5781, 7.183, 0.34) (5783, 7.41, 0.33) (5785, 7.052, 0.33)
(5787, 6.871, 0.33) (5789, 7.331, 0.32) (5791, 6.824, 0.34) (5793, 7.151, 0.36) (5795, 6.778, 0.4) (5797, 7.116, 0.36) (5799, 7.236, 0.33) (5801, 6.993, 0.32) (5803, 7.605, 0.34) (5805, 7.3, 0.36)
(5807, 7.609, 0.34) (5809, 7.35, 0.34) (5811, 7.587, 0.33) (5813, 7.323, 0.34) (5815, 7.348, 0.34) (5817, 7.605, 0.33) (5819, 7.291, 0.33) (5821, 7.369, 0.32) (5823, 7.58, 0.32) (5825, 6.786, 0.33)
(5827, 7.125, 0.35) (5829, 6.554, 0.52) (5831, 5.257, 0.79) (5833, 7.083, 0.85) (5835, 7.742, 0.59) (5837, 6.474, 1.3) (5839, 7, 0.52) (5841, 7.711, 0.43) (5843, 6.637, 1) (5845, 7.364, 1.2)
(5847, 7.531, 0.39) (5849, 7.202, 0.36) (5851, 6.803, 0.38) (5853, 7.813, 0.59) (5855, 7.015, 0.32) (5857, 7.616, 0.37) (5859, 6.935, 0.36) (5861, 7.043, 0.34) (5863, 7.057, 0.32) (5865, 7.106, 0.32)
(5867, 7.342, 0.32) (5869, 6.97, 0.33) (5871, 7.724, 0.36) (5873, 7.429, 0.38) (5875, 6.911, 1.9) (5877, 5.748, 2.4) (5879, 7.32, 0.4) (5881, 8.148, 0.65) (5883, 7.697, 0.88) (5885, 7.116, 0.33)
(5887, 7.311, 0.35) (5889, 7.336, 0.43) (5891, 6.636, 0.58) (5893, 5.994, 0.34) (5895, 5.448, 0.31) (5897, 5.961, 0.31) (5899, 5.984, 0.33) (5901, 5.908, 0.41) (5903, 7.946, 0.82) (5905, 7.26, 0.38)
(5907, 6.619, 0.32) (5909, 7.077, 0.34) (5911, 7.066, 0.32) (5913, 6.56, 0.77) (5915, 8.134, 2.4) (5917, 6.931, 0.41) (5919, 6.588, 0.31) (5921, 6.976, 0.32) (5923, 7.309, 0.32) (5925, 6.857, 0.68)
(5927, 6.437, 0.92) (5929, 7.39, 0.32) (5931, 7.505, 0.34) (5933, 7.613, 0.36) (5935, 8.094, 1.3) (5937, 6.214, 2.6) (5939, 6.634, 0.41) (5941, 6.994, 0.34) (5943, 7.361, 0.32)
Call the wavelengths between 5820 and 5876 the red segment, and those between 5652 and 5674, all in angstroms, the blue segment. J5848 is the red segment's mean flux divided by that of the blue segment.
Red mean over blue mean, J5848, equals 1.04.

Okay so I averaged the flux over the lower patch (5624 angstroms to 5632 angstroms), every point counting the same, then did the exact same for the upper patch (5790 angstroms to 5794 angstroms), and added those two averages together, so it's 14.2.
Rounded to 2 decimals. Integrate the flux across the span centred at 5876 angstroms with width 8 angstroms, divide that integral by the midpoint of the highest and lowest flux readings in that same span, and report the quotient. 8.32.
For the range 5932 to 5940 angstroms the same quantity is 7.98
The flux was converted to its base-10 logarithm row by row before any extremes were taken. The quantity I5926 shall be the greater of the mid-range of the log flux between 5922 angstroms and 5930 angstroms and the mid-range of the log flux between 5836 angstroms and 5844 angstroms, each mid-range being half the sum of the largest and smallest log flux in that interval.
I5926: 0.849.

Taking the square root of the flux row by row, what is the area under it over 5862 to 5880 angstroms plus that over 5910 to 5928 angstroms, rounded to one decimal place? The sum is 95.4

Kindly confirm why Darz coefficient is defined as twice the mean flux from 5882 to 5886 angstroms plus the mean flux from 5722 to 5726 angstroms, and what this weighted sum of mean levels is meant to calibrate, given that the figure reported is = 22.5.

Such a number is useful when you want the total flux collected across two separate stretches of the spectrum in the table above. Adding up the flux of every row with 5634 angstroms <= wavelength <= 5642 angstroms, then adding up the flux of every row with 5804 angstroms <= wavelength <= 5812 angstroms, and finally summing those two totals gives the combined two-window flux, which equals 57.8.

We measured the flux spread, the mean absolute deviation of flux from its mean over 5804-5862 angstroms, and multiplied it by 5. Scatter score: 1.9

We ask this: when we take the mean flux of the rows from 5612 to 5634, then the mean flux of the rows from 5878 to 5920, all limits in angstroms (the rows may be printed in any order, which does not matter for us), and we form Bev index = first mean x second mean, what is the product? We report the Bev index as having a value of 48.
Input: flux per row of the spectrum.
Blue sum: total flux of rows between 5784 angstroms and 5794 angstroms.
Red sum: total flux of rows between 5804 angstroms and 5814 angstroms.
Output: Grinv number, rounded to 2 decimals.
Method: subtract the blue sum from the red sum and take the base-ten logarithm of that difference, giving 0.29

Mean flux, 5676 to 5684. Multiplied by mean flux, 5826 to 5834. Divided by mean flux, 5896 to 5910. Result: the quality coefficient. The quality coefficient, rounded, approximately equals 7.23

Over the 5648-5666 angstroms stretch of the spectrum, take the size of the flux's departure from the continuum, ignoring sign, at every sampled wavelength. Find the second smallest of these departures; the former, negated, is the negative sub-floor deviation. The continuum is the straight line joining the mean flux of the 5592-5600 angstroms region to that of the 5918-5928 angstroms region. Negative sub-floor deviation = -0.25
